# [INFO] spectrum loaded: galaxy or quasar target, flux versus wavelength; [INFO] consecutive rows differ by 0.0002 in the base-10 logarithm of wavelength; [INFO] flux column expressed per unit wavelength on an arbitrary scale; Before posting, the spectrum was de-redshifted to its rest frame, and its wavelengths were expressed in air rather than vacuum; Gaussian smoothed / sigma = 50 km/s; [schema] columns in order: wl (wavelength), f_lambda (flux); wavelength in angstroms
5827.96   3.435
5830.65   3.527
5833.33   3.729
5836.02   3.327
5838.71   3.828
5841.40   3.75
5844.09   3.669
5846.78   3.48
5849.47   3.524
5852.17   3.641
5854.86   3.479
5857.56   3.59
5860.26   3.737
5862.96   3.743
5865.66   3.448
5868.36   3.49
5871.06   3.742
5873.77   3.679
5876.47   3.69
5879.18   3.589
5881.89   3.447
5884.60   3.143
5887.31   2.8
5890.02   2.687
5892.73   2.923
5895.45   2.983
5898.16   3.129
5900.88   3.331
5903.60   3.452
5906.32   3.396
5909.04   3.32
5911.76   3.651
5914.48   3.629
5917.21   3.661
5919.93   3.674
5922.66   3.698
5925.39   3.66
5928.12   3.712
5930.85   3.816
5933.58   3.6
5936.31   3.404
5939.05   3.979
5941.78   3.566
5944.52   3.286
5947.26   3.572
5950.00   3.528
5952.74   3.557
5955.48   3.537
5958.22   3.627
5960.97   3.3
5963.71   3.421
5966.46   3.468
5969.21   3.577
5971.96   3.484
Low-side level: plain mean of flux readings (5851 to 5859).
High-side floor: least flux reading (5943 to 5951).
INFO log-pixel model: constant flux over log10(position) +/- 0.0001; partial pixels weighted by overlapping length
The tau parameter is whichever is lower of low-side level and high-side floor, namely 3.29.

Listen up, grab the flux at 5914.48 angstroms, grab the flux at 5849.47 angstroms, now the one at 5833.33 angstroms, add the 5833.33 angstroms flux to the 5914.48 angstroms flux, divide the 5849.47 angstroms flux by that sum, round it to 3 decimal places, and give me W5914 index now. 0.479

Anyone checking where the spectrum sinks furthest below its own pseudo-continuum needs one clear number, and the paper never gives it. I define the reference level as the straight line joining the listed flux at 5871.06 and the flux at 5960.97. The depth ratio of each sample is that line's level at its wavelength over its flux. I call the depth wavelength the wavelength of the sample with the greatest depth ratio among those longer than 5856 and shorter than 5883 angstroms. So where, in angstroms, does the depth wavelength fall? 5865.66 angstroms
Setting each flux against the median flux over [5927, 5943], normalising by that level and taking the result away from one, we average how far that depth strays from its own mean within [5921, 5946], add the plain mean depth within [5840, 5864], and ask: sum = 0.051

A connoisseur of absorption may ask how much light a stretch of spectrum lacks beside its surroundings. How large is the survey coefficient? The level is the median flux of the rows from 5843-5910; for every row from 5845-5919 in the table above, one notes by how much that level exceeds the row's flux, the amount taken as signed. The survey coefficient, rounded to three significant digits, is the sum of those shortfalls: 1.55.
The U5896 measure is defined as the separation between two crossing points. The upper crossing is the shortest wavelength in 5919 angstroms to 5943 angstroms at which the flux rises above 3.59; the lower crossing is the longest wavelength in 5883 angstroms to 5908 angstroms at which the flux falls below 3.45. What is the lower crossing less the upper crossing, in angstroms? -13.6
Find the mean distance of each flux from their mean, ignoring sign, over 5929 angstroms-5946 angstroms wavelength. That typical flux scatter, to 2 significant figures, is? 0.19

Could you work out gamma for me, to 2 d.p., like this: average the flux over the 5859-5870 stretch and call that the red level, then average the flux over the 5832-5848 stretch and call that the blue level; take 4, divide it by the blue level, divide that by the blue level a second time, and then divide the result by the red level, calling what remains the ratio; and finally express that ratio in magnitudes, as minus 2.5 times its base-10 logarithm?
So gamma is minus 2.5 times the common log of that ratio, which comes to 2.69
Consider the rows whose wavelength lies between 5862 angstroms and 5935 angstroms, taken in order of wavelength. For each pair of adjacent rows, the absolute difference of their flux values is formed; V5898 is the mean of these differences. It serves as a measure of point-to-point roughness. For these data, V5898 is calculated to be 0.131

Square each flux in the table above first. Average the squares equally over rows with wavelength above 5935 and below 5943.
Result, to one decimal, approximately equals 13.4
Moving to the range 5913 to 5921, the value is 13.4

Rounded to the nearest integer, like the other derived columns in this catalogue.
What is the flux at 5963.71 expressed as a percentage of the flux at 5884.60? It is 109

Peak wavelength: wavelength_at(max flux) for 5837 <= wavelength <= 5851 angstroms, 5838.71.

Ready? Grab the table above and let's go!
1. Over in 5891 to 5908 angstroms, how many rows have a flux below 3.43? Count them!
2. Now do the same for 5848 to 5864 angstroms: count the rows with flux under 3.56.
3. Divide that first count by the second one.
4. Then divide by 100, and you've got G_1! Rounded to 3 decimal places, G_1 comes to 0.025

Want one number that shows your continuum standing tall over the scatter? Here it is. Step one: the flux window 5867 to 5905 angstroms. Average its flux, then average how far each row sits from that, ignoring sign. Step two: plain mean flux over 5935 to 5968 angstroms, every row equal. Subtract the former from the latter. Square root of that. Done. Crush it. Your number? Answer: 1.80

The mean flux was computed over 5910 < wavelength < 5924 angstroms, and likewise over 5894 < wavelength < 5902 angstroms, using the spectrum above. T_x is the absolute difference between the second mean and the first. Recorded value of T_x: 0.51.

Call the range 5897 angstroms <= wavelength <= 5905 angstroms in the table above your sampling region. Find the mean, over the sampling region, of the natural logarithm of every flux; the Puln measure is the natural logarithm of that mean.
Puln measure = 0.178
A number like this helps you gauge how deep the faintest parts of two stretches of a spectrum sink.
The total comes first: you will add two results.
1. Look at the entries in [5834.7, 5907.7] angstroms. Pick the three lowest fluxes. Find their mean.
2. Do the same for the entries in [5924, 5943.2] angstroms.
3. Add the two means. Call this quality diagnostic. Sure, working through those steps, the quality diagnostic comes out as 6.33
